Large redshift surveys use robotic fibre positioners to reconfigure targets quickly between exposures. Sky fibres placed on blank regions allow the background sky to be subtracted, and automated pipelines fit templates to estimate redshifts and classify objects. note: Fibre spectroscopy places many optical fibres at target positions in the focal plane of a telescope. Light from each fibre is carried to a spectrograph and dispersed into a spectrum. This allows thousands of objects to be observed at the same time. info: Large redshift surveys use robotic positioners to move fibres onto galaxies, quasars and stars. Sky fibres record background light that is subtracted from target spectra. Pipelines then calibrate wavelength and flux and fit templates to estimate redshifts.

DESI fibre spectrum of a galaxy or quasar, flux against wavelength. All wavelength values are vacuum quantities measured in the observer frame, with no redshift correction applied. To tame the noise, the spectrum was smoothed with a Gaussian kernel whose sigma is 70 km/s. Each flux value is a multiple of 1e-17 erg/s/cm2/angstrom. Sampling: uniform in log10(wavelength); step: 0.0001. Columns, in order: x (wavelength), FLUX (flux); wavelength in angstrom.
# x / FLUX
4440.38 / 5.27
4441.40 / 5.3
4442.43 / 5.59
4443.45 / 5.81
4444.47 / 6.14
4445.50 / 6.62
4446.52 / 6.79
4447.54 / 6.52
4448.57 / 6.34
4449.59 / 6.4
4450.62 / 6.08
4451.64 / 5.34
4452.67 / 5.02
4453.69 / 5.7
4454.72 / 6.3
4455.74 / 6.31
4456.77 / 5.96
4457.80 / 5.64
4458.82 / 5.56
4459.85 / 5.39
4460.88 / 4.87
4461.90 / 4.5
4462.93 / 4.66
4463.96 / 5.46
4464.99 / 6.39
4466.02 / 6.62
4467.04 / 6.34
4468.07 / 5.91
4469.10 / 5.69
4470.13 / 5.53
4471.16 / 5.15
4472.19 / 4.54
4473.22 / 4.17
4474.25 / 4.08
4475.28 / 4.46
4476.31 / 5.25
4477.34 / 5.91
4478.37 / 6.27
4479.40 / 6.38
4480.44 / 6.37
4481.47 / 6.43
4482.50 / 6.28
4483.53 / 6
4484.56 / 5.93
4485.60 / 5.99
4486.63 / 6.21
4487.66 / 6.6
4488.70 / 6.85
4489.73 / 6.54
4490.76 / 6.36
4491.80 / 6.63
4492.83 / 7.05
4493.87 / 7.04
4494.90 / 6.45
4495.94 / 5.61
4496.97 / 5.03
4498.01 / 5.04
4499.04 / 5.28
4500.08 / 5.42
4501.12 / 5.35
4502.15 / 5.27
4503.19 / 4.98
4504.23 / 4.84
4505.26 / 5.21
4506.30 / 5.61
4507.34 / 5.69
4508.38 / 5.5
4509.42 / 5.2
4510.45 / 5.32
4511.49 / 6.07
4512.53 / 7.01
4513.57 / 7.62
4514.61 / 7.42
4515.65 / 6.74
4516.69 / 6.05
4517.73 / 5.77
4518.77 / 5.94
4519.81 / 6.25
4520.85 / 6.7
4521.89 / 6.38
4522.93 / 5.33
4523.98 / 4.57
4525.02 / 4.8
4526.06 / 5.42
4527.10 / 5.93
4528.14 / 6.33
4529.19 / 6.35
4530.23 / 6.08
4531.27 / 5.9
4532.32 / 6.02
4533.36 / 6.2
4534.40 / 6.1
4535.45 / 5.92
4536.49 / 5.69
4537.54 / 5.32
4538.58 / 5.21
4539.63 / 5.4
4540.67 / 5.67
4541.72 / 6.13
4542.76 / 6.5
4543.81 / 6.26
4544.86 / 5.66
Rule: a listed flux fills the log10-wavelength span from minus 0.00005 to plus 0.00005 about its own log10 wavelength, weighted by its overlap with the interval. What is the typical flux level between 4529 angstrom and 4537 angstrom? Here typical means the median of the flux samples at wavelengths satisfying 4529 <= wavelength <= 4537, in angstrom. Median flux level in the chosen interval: 6.05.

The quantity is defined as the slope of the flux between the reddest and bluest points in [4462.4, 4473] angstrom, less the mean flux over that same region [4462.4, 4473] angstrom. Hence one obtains -5.6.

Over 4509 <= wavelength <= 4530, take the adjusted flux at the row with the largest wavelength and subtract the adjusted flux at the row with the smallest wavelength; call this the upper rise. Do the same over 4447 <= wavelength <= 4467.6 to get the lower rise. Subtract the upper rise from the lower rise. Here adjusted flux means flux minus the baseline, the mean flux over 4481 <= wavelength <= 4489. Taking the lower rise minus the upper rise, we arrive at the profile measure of -1.3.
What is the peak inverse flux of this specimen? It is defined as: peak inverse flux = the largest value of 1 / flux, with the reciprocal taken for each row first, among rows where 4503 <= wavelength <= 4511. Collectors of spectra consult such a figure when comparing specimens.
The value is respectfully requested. 0.207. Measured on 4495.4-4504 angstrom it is 0.201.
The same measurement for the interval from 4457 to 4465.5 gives 0.222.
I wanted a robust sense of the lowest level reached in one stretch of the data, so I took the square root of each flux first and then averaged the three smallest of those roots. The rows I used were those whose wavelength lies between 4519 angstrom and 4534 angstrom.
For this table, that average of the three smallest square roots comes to 2.21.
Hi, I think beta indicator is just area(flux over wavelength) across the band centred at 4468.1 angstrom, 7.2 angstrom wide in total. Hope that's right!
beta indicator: 43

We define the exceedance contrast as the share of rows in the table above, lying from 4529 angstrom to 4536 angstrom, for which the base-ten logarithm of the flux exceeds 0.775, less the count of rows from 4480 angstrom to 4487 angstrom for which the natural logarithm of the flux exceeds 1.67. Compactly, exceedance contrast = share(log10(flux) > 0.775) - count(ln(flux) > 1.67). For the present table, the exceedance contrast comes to -6.3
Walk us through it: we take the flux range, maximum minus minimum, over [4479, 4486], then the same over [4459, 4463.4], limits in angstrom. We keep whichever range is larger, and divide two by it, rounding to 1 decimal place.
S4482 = 2.2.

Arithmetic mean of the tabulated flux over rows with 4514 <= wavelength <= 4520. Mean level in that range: 6.4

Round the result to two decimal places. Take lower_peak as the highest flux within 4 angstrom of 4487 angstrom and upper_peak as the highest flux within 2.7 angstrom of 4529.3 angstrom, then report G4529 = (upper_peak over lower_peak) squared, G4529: 0.86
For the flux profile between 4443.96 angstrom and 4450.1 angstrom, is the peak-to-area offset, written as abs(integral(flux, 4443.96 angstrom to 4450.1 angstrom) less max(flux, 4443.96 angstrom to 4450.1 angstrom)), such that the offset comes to 33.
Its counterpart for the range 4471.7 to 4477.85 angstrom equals 23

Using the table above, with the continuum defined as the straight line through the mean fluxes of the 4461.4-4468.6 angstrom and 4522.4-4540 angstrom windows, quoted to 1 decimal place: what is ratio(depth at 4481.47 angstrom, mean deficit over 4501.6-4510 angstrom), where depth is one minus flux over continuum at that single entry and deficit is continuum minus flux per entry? -0.3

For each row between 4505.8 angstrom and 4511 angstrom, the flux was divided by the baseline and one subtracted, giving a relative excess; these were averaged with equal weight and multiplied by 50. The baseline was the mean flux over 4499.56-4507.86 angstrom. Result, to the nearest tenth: 1.6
